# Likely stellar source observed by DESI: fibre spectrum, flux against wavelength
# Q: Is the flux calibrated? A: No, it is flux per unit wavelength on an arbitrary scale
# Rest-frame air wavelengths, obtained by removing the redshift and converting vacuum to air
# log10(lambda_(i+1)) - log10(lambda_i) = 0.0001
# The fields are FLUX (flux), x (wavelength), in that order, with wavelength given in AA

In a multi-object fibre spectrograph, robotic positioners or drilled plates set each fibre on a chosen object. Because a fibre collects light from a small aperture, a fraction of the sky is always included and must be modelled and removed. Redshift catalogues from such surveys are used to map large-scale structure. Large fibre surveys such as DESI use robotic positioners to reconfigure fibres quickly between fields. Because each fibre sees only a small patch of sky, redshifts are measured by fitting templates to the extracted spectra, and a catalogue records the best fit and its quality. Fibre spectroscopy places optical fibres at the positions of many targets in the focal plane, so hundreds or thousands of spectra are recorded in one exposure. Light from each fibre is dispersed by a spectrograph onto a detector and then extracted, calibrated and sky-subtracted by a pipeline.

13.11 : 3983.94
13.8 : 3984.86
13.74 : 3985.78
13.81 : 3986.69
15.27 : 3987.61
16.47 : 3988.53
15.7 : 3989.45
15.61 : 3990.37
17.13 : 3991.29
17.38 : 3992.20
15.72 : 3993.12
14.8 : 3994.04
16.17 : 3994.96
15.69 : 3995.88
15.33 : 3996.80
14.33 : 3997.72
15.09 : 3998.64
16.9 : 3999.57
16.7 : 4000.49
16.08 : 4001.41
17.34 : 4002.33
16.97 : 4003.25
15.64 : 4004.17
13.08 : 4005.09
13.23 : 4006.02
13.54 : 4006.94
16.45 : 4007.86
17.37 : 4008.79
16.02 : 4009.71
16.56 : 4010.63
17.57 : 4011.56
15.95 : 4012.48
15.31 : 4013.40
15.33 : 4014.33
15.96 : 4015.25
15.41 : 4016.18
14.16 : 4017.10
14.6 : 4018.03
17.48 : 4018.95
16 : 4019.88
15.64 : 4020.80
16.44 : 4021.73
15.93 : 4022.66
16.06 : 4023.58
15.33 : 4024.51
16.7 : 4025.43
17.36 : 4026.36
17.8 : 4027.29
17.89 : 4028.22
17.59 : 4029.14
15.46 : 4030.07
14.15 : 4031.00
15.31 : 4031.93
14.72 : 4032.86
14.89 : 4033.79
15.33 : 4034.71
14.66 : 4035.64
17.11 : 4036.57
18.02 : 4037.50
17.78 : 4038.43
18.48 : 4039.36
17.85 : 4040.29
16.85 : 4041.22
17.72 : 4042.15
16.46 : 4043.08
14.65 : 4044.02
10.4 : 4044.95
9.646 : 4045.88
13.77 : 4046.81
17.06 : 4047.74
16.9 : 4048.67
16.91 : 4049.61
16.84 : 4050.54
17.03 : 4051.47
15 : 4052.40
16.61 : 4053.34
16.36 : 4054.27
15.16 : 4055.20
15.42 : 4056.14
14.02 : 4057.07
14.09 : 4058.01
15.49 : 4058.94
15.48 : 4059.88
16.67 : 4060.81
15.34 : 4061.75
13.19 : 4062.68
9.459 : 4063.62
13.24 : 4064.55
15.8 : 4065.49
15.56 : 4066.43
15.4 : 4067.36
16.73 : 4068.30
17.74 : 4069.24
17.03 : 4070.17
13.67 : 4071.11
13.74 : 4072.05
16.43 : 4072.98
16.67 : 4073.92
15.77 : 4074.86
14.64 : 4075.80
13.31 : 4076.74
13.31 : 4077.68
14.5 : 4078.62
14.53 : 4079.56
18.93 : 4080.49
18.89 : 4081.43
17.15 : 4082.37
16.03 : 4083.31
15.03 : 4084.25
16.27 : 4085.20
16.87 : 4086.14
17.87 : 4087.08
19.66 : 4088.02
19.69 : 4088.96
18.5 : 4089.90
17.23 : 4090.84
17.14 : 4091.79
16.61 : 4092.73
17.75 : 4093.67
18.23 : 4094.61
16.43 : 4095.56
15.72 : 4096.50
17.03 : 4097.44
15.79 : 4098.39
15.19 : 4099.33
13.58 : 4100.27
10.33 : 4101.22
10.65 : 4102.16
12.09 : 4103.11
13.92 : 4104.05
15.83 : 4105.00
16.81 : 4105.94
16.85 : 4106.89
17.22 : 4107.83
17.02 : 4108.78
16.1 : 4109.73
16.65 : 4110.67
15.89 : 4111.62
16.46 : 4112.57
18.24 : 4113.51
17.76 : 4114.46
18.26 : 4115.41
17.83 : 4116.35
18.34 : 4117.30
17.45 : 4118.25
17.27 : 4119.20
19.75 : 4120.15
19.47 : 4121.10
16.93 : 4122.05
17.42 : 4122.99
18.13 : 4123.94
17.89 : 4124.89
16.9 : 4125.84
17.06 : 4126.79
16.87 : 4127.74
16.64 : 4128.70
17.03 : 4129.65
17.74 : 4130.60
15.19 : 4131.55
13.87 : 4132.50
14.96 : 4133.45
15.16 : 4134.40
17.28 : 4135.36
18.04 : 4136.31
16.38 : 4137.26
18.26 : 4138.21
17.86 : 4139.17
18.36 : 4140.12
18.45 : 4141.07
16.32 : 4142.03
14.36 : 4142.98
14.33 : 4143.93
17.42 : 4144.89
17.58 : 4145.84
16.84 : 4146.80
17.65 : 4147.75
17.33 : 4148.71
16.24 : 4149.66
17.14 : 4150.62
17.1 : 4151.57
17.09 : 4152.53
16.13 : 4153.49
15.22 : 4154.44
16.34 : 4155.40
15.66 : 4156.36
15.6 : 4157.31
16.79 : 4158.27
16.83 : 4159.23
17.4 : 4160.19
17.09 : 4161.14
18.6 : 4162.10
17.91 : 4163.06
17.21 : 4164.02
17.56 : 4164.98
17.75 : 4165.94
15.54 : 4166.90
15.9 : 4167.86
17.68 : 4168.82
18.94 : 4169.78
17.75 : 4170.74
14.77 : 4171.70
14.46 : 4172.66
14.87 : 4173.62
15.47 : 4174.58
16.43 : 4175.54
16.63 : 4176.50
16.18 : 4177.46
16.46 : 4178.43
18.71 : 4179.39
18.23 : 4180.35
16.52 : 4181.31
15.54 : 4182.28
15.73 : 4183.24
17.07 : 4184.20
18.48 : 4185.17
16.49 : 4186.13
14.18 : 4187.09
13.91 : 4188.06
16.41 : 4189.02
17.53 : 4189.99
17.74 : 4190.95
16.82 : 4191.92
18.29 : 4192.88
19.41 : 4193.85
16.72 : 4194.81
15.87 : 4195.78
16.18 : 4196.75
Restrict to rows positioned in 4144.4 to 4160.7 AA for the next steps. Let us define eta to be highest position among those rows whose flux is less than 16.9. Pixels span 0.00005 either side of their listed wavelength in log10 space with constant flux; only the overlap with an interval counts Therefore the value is 4159.23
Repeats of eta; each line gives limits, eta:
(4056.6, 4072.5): 4072.05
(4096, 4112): 4111.62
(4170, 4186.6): 4186.13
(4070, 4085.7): 4085.20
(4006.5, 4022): 4021.73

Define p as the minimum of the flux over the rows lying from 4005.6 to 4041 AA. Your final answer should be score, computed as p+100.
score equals 113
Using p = 13.23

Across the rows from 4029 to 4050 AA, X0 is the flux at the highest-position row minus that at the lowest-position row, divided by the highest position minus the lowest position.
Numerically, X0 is -0.03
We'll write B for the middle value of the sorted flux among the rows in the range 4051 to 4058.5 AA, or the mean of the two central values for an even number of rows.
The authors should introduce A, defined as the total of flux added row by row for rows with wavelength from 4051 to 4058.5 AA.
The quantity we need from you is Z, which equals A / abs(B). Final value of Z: 8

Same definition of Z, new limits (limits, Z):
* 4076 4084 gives 8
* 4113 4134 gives 22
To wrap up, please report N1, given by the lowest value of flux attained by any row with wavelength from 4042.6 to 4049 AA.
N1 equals 9.646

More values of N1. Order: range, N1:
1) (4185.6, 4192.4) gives 13.91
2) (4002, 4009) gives 13.08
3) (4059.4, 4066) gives 9.459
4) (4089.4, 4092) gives 17.14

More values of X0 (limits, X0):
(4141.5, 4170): 0.09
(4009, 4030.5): -0.03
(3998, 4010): 0.08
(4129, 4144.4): -0.19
